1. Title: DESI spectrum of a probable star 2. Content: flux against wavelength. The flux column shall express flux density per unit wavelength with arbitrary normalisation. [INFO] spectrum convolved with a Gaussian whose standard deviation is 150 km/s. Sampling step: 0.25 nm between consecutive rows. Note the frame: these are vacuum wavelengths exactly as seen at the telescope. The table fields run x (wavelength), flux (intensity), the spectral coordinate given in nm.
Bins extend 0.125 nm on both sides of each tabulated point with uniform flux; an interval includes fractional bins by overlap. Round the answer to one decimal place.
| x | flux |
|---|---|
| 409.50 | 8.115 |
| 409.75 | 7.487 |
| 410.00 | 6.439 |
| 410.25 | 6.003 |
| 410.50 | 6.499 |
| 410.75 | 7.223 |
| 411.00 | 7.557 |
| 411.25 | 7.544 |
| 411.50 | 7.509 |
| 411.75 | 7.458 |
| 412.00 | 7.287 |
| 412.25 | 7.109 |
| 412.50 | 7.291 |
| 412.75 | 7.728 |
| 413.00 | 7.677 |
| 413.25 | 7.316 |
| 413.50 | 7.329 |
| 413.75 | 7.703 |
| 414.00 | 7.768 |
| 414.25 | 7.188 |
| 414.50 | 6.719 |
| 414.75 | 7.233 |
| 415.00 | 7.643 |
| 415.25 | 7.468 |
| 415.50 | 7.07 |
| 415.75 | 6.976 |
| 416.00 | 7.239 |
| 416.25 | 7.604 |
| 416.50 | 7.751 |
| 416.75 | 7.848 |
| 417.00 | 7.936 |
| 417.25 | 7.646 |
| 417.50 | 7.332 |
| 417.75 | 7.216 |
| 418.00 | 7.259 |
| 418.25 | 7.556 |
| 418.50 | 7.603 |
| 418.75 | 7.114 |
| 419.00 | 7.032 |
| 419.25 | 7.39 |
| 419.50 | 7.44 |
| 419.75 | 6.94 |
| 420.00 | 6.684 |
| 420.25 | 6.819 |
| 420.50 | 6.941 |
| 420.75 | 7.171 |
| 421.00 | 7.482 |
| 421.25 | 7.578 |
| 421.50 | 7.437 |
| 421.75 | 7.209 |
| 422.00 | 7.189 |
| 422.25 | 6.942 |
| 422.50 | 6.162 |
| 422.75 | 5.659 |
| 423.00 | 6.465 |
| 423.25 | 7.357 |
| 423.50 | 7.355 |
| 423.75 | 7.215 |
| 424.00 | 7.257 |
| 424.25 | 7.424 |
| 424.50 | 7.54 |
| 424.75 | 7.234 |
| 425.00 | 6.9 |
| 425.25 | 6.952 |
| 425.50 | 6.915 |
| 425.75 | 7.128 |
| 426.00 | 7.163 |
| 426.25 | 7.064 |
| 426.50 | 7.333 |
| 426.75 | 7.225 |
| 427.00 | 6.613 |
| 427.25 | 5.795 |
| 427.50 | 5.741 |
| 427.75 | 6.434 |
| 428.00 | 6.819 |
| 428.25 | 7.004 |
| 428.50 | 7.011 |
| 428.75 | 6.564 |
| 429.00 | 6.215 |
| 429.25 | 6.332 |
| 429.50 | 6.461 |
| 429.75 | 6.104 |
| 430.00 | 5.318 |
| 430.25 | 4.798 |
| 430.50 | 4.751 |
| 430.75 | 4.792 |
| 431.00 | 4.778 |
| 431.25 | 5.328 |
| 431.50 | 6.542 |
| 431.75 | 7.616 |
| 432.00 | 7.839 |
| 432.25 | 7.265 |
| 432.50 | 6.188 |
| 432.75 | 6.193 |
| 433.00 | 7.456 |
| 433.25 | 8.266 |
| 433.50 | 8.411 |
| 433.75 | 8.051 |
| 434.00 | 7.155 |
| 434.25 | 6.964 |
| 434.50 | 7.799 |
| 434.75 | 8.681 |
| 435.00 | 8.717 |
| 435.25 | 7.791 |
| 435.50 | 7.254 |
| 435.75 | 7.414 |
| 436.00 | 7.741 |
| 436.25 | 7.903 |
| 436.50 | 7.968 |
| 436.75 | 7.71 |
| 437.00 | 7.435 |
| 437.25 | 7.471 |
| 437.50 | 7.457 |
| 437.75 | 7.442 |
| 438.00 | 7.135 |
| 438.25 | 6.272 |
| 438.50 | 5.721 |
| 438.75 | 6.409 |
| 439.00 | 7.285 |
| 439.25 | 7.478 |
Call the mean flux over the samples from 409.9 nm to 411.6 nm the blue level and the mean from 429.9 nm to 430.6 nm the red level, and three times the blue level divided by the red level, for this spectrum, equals 4.2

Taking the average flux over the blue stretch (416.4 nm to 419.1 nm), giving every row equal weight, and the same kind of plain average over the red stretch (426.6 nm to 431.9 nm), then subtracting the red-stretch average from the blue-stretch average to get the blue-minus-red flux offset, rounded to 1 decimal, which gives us 1.4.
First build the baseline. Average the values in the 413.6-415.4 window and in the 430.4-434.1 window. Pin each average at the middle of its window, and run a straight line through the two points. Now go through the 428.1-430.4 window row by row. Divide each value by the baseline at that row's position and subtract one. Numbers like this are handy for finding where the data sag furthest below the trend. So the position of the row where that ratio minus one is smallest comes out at 430.25 nm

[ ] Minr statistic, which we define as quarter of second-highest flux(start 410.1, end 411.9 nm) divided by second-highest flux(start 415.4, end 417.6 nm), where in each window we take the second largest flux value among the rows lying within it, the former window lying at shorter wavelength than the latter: 0.240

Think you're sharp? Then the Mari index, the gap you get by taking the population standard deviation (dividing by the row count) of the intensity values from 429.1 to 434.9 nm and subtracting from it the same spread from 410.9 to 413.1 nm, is 1.0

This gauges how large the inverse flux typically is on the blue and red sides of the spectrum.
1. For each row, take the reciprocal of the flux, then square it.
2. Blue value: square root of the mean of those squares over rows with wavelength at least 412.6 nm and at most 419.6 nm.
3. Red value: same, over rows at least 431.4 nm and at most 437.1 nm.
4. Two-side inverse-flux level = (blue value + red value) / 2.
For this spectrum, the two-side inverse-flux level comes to 0.134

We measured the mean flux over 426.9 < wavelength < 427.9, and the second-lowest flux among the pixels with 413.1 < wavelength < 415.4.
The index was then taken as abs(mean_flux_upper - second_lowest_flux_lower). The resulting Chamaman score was 1.0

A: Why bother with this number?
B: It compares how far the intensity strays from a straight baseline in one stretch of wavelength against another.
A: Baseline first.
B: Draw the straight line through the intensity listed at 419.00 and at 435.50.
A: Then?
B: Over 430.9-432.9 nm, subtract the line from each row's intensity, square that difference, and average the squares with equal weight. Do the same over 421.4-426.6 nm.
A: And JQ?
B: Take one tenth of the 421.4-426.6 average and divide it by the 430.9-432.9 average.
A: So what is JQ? 0.013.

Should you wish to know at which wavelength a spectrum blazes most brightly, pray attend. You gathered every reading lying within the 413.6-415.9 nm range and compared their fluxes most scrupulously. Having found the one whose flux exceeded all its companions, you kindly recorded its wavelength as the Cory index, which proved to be 414.00 nm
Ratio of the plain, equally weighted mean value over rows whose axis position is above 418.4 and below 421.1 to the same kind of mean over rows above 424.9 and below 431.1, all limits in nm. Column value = 1.13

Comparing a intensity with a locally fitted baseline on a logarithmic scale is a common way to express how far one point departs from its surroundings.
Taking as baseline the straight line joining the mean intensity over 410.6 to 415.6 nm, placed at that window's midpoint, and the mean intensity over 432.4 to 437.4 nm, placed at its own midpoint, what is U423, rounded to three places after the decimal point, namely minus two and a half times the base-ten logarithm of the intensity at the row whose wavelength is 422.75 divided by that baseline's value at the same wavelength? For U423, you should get 0.305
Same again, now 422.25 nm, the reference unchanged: 0.083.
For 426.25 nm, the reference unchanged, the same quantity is 0.070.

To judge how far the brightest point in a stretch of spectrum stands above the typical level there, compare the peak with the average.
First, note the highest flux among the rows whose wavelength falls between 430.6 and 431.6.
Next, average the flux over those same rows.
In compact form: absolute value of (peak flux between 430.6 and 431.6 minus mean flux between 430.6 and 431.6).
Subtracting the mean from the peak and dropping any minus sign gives 1.2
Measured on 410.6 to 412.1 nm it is 0.1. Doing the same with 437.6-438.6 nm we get 0.8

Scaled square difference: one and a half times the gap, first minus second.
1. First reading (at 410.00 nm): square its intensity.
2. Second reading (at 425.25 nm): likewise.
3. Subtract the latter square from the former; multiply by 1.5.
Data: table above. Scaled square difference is -10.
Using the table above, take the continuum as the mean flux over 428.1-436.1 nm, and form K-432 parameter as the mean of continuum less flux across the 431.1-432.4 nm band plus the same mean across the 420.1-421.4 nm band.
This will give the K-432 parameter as -0.4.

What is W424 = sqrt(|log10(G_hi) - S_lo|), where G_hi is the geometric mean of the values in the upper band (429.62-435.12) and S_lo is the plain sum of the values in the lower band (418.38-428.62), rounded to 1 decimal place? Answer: 16.9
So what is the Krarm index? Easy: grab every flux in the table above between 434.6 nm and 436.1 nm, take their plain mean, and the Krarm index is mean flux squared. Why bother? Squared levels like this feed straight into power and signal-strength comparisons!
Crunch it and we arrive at 63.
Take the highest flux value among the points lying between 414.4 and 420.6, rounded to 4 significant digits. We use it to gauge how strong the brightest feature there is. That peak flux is 7.936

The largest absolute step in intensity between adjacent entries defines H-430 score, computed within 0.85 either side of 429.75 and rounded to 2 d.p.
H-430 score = 0.79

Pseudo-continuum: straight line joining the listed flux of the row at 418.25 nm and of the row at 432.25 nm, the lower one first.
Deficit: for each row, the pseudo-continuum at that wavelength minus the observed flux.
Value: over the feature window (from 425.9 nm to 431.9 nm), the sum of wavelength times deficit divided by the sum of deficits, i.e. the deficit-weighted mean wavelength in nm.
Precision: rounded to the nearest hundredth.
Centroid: 429.54 nm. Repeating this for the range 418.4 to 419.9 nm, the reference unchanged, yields 419.26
